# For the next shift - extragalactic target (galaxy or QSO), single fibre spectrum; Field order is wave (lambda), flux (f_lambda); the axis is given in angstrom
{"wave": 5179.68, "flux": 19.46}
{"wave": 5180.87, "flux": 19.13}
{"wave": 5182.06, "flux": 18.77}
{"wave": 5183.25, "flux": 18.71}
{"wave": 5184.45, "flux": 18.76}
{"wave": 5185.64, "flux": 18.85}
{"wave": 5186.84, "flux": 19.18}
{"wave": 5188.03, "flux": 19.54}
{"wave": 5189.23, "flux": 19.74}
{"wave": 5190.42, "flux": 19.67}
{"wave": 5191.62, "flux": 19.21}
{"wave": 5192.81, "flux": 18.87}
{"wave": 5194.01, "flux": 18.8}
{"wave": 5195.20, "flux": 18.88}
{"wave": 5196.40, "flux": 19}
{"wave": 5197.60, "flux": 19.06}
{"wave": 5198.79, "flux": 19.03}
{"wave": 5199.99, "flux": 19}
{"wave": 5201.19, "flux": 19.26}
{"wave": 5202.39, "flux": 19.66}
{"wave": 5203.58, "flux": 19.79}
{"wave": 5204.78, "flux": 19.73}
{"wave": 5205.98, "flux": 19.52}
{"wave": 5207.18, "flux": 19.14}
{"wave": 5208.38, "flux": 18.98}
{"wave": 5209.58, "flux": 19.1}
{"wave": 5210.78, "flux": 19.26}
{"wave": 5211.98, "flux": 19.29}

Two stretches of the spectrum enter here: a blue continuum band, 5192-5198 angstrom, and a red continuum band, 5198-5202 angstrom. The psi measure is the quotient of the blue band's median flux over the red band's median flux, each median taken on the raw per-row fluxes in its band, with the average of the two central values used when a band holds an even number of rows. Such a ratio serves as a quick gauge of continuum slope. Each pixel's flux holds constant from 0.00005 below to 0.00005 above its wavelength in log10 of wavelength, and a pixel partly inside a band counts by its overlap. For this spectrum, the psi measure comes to 0.99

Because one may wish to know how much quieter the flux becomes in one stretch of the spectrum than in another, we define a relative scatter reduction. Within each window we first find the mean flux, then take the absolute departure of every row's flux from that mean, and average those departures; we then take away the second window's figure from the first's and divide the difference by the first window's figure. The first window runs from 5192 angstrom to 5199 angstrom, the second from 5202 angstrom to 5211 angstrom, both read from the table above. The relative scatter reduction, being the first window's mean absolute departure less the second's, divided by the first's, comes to -2.1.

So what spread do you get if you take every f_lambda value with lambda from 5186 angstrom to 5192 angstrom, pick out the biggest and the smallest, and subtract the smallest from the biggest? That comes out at 0.56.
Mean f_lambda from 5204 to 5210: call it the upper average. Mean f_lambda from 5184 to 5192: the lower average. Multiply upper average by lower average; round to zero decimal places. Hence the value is 372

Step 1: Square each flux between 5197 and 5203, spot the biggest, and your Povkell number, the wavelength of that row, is 5202.39 angstrom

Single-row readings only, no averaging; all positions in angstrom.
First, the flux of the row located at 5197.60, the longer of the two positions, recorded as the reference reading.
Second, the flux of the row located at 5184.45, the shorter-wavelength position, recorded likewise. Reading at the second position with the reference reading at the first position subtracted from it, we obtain -0.3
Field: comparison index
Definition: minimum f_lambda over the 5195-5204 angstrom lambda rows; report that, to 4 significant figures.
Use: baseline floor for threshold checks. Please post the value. 18.88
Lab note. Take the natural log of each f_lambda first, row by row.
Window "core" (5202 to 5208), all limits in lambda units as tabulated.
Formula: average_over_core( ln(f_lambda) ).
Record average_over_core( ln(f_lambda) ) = 2.97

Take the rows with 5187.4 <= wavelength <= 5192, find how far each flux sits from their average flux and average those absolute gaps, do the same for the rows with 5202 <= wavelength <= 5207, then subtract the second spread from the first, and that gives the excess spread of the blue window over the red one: 0.08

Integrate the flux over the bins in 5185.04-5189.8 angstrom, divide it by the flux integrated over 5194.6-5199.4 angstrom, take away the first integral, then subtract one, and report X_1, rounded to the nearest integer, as -92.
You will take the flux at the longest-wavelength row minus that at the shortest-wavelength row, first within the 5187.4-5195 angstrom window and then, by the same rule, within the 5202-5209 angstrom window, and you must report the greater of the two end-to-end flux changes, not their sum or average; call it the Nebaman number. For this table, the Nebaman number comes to -0.7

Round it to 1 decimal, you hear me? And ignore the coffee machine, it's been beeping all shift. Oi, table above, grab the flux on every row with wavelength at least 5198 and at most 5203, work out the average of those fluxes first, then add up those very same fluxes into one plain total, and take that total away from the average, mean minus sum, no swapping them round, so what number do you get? -57.7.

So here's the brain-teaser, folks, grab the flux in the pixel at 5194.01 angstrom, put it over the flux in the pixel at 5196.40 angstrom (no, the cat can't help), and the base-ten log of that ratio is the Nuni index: -0.005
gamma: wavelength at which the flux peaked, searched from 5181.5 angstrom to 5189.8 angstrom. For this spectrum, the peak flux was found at 5189.23 angstrom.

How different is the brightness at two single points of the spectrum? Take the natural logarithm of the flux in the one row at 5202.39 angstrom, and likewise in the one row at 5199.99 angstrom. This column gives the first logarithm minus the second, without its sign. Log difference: 0.034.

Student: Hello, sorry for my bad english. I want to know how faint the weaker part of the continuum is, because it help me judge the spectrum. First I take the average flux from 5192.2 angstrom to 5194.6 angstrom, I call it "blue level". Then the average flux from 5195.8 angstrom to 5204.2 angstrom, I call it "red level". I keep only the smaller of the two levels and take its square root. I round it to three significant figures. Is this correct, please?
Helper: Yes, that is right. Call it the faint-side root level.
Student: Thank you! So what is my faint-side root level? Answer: 4.34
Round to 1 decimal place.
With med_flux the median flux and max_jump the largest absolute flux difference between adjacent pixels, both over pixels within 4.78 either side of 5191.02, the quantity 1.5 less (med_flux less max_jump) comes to -17.2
